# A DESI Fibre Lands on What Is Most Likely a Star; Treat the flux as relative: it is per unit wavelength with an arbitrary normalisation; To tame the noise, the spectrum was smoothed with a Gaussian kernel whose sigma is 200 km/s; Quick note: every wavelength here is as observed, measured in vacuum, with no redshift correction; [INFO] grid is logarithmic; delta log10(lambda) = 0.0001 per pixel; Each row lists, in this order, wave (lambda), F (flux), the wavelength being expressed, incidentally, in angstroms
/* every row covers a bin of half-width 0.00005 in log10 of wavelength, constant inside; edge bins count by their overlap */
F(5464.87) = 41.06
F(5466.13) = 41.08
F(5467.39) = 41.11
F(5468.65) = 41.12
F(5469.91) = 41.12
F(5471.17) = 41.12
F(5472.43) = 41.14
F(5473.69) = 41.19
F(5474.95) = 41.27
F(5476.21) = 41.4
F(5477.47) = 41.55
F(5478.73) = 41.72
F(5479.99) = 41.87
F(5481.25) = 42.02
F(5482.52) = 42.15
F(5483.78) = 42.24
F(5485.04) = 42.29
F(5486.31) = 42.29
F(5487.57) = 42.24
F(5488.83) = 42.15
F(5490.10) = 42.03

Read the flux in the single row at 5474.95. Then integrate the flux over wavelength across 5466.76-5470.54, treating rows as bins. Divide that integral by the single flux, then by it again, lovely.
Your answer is 0.0912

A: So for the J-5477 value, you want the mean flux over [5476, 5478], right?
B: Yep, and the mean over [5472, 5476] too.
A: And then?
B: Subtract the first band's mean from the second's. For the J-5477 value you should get -0.27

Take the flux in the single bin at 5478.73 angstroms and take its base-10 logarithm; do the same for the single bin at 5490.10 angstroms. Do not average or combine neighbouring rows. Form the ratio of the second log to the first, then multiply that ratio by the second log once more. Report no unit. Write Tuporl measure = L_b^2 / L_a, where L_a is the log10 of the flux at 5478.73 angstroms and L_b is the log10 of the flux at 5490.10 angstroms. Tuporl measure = 1.63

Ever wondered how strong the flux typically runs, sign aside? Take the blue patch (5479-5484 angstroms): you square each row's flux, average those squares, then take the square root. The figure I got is 42.1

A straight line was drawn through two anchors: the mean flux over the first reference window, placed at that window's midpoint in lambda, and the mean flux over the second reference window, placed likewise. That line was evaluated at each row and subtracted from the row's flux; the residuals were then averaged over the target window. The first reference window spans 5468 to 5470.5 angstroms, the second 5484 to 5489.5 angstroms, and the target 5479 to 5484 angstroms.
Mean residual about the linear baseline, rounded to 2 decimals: 0.15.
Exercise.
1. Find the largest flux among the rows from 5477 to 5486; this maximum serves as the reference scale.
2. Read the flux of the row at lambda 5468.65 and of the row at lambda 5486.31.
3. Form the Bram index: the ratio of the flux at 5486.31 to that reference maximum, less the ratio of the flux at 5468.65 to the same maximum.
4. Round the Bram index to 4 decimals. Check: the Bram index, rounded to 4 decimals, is 0.0277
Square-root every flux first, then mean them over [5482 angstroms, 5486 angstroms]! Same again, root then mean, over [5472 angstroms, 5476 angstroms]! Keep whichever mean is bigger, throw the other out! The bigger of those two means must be 6.50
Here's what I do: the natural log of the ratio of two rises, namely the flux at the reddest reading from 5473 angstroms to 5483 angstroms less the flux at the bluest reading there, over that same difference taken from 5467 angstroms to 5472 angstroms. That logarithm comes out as 4.6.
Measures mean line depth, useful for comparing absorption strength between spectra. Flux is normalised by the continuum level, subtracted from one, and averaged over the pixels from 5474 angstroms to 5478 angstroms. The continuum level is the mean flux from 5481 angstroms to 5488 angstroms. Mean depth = 0.019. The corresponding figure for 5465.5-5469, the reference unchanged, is 0.026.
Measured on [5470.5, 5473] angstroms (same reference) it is 0.025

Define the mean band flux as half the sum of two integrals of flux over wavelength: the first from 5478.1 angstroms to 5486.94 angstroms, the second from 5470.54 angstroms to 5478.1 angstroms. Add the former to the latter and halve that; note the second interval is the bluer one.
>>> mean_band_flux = 342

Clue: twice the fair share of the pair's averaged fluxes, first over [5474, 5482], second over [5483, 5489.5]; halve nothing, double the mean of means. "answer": 83.9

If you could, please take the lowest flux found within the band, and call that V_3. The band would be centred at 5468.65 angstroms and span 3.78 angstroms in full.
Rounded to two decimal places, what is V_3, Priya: 41.11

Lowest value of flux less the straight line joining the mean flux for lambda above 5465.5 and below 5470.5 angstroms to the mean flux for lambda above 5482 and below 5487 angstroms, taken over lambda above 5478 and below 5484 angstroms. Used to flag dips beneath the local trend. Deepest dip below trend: -0.13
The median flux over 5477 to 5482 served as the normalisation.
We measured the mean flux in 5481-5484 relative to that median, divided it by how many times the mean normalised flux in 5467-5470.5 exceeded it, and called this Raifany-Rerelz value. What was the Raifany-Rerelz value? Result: 1.03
